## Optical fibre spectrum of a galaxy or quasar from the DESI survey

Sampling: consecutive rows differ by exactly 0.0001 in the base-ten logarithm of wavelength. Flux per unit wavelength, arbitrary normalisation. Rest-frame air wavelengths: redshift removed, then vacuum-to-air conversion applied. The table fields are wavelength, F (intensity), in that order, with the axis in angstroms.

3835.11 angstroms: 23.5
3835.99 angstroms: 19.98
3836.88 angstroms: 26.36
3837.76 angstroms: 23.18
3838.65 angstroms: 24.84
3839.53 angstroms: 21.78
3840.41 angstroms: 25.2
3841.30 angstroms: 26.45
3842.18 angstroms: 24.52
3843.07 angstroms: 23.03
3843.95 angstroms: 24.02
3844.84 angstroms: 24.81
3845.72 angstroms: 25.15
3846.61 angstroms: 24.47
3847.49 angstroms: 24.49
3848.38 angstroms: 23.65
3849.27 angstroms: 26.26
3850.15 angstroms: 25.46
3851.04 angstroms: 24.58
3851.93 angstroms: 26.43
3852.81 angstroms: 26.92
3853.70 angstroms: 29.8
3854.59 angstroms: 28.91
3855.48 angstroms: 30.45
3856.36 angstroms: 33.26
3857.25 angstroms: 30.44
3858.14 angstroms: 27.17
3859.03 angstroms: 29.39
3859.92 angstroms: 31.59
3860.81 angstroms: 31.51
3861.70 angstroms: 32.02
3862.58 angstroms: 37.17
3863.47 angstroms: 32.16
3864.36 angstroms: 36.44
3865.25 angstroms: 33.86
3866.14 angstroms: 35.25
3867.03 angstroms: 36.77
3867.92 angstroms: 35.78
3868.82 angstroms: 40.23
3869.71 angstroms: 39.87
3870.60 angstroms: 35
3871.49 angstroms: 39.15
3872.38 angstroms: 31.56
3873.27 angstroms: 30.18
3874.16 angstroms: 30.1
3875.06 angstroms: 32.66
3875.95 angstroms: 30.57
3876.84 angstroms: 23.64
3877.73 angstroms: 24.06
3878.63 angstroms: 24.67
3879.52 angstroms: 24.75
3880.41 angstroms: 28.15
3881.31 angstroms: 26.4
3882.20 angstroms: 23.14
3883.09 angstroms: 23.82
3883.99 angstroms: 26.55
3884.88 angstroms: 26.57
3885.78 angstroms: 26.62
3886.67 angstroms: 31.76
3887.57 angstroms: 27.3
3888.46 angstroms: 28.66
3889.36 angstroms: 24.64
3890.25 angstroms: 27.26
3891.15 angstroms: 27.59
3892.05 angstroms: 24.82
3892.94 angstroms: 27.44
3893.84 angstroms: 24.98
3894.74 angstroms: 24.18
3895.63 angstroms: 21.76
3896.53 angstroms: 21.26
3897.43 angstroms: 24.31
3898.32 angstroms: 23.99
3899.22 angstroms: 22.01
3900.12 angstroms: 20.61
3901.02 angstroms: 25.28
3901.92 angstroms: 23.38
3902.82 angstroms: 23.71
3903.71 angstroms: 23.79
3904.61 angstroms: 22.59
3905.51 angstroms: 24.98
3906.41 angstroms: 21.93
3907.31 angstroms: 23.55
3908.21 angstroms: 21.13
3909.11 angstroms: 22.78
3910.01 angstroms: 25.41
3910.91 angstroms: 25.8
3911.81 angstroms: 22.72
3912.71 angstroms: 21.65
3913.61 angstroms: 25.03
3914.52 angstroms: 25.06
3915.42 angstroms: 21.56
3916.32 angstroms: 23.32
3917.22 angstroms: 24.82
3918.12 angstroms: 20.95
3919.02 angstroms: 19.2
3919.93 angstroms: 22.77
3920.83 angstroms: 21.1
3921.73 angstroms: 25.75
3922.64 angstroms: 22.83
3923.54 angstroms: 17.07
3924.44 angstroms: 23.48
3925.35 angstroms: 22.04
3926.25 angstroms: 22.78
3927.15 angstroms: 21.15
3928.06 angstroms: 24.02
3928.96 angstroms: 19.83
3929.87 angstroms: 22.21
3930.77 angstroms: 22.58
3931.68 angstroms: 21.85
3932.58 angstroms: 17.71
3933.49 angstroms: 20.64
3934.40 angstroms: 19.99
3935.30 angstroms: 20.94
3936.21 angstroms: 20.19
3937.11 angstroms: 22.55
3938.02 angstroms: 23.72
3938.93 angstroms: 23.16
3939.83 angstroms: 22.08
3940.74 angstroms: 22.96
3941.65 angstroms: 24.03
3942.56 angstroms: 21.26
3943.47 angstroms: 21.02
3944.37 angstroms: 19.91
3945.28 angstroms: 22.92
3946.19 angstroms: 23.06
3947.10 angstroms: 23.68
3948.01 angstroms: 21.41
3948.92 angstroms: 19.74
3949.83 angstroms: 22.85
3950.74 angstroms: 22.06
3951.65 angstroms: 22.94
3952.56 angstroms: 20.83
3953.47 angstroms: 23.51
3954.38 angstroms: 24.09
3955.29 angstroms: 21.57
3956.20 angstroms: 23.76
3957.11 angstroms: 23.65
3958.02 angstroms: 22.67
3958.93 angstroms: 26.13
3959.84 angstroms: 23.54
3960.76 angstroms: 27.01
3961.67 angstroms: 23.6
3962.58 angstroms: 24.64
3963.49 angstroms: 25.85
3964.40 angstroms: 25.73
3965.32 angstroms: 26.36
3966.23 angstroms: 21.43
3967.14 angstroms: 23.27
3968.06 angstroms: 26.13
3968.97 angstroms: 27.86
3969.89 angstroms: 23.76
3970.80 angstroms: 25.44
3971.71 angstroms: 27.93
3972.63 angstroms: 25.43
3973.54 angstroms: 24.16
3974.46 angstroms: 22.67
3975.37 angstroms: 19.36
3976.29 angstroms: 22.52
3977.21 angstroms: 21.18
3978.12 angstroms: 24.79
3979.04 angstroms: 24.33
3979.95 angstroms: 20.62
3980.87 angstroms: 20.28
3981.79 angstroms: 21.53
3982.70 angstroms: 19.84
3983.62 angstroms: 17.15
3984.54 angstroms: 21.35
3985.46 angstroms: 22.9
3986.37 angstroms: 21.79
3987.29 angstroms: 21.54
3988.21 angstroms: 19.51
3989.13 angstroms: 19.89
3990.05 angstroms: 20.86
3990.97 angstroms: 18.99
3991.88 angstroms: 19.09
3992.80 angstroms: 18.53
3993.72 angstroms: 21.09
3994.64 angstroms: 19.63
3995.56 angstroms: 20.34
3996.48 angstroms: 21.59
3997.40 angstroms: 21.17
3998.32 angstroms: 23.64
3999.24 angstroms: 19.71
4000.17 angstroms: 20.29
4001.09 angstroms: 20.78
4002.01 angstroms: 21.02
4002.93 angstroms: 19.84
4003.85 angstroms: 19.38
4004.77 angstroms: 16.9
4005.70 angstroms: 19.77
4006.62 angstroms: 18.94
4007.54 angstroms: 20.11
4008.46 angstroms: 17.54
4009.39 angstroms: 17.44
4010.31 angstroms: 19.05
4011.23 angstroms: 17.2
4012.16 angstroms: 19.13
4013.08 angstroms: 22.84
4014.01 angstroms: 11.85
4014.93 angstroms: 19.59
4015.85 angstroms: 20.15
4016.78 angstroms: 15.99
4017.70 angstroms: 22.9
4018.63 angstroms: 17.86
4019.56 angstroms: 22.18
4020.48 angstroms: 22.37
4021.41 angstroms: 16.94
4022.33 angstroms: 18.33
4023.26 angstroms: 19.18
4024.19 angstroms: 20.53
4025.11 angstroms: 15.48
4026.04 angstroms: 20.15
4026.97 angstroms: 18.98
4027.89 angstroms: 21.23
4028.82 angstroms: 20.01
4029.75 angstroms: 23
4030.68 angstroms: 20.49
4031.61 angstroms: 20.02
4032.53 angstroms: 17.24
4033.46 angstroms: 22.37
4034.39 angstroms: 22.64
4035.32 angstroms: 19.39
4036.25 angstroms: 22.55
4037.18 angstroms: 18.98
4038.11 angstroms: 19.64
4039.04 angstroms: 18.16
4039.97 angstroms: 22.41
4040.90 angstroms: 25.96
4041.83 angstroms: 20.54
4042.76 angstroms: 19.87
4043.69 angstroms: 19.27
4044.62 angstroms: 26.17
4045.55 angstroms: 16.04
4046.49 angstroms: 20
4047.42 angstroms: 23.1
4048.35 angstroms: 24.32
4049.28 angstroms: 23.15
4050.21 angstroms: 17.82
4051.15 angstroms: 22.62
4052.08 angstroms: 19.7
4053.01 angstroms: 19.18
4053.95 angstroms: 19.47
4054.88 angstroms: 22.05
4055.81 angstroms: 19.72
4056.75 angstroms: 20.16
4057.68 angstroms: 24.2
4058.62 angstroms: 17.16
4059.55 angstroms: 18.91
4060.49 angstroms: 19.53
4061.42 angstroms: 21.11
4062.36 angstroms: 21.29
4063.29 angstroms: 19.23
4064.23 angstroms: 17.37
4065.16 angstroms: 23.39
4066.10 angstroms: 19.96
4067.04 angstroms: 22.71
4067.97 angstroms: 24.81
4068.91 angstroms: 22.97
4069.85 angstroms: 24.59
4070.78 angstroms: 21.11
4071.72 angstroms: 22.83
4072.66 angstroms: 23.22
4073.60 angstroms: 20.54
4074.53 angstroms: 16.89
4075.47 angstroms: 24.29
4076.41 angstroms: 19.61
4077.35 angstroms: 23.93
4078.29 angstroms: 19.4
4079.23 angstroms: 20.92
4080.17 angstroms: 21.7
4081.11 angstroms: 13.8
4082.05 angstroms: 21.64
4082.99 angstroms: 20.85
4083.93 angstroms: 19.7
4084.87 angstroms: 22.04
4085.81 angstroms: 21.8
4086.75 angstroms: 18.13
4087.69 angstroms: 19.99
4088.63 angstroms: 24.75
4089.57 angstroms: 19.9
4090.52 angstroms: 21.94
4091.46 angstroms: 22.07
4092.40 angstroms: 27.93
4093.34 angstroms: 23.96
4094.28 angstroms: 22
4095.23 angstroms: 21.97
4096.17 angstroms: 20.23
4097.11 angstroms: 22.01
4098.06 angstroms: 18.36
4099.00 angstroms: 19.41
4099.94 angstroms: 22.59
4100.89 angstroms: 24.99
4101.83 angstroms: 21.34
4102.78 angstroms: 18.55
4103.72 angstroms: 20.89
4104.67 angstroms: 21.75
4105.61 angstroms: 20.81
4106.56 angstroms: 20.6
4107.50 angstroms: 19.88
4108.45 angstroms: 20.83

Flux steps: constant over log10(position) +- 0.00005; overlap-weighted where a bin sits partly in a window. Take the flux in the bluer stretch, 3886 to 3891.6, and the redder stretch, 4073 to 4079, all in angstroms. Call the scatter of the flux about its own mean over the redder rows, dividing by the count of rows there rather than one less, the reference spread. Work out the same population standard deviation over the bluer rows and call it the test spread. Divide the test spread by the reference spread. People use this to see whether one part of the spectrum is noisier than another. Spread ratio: 0.81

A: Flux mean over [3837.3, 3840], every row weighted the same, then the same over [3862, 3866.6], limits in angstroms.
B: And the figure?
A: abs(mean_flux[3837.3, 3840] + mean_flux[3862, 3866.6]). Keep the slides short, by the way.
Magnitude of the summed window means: 58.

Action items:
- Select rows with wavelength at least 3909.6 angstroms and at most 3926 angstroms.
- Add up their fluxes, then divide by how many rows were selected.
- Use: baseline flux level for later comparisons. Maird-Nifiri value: 22.8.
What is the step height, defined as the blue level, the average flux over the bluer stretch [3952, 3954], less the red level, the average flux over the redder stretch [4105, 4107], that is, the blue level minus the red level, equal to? 1.5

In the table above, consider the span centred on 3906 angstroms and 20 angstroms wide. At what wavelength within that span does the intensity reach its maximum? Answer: 3910.91 angstroms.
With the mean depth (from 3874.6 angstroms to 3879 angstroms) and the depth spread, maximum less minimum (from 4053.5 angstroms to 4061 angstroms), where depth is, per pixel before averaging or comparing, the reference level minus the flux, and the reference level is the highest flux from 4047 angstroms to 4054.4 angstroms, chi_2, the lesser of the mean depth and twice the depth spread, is -2.8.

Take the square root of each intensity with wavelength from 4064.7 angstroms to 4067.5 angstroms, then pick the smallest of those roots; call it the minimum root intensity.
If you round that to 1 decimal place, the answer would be 4.5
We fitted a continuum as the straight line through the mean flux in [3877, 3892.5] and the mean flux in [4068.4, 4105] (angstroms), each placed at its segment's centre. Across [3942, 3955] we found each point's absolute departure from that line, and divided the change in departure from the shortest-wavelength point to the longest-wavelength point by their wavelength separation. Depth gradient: -0.26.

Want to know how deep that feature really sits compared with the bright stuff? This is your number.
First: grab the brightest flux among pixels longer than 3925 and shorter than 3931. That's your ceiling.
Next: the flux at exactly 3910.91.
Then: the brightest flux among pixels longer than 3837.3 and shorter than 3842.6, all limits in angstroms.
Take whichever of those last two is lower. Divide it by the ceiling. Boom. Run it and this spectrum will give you 1.07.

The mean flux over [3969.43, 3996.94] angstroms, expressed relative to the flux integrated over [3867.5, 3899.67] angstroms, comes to 0.024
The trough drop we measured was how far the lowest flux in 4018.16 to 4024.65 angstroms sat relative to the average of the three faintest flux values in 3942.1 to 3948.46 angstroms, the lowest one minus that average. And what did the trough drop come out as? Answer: -3.8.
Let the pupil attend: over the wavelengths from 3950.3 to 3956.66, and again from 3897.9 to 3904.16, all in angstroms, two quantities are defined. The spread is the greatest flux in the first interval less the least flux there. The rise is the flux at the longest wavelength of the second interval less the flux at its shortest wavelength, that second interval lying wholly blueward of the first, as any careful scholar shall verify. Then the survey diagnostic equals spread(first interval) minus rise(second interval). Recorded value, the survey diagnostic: 3.5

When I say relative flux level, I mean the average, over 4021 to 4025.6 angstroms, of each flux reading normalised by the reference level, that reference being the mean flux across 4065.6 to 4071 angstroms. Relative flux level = 0.80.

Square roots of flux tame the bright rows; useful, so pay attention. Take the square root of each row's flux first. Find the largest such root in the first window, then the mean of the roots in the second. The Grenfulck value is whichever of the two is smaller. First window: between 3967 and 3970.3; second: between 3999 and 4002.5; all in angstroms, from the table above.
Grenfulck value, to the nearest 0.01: 4.52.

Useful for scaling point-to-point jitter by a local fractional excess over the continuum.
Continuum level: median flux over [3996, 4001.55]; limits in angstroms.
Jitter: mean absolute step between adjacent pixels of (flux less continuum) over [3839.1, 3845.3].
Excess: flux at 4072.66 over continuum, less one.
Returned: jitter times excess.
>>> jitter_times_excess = 0.18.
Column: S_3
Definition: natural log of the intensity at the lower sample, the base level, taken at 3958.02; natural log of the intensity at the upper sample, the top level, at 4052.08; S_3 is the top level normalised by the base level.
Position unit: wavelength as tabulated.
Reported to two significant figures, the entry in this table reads 0.96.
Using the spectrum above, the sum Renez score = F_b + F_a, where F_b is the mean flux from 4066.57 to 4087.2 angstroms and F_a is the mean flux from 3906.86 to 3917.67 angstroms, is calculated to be 44.8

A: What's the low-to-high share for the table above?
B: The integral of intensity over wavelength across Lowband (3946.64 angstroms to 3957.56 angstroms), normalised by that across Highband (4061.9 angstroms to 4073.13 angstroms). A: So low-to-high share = 1.00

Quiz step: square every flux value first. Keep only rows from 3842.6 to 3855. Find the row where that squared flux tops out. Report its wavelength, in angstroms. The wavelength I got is 3853.70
